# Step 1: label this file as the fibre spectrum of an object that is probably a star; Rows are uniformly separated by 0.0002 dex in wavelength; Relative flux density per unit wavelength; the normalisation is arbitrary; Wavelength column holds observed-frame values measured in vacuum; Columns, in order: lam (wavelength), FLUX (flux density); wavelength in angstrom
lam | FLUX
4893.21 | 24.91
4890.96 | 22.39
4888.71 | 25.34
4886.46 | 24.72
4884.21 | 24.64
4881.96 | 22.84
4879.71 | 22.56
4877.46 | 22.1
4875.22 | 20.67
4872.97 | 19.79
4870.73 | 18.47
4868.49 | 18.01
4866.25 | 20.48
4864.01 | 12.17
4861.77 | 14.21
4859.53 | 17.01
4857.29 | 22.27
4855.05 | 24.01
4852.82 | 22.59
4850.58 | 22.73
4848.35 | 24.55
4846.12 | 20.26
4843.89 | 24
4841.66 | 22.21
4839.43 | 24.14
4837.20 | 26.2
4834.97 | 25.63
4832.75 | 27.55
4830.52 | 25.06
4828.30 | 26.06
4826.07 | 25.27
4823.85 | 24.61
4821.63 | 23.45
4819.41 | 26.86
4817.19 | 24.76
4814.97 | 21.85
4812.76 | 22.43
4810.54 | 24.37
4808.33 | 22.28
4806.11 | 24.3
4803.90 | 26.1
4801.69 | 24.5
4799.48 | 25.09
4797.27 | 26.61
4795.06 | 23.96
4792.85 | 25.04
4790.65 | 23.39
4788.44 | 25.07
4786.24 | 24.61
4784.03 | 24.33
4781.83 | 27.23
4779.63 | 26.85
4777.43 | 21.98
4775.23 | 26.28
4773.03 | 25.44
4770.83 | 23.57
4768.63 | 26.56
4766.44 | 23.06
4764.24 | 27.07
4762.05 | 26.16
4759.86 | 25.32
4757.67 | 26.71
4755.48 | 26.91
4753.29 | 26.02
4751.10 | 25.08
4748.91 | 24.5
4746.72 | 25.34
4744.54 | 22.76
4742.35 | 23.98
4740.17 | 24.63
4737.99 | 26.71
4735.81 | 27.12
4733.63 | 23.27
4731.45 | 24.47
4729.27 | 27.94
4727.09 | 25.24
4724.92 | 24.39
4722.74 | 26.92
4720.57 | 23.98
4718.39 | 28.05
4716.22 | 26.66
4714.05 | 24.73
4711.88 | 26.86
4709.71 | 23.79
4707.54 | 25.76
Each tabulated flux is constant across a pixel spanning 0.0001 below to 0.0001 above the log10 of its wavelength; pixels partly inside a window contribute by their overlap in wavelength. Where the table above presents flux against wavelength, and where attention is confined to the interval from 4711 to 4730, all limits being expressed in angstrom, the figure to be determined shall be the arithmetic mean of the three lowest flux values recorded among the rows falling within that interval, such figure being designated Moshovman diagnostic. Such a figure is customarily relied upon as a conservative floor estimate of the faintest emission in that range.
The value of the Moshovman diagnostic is 24.4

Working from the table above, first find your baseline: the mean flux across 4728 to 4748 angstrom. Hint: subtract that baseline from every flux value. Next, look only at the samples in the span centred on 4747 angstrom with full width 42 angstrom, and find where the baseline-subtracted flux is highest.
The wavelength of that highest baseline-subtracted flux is 4729.27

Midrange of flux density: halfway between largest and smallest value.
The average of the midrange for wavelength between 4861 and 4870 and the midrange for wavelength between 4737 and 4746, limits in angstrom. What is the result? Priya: 20.5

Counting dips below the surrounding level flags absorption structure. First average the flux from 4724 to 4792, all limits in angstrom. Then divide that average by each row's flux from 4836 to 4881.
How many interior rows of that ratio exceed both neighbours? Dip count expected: 5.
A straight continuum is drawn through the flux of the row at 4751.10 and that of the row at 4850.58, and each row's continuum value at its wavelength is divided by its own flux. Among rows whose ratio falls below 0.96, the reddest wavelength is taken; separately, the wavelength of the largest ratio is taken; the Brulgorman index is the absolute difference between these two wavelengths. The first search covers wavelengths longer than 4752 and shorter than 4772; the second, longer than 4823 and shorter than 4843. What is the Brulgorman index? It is 73.0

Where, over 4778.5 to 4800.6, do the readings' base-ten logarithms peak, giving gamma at 4781.83 angstrom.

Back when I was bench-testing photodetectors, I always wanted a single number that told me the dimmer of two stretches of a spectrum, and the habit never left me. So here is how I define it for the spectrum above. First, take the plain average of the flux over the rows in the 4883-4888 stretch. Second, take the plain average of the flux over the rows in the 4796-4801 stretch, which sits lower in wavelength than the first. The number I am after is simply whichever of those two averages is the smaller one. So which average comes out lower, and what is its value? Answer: 24.7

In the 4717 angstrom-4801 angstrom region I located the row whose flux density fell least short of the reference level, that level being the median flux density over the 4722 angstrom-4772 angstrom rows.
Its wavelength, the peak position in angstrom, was 4718.39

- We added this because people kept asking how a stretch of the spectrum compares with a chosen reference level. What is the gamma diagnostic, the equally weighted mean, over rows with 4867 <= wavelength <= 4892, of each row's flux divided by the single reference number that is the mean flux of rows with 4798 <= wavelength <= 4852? 0.90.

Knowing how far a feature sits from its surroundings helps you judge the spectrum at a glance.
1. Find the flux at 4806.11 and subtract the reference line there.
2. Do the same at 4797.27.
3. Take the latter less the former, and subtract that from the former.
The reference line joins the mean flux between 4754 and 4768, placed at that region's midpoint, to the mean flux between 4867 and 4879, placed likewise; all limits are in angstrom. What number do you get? -1.0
